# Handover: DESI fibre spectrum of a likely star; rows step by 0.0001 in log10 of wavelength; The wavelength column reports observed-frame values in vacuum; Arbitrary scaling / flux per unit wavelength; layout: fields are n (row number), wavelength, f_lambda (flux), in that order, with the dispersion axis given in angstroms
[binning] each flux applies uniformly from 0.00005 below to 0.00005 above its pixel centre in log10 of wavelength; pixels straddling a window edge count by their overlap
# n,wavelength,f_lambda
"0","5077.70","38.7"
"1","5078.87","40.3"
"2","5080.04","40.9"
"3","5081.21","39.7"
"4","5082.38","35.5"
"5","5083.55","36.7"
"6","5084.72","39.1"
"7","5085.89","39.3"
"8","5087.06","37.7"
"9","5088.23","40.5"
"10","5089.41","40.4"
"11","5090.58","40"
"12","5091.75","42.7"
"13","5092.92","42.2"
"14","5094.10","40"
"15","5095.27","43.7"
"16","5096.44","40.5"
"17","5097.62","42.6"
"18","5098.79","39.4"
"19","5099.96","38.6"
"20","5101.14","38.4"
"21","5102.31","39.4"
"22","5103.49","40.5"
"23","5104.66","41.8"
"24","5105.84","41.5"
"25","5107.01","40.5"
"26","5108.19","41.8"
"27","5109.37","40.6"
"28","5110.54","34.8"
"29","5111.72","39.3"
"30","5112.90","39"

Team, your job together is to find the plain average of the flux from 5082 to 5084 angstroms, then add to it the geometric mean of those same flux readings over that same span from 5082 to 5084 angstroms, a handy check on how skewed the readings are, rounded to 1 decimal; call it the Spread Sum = 72.2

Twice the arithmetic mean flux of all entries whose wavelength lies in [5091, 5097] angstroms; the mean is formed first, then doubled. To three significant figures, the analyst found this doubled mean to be 83.6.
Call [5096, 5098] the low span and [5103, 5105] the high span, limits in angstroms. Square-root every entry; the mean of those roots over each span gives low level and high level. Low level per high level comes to 1.00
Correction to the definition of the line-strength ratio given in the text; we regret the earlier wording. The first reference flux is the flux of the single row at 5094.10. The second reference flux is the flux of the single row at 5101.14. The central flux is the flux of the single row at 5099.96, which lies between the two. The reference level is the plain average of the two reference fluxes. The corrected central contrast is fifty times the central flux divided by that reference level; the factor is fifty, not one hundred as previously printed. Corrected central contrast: 49.2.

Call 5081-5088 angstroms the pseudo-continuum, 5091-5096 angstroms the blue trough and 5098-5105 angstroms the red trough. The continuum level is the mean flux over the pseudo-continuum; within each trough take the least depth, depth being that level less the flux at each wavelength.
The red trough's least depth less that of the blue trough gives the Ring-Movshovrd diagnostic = 1.9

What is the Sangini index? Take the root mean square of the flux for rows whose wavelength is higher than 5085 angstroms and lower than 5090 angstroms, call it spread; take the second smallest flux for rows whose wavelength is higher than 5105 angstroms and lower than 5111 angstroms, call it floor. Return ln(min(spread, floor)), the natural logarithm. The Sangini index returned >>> 3.68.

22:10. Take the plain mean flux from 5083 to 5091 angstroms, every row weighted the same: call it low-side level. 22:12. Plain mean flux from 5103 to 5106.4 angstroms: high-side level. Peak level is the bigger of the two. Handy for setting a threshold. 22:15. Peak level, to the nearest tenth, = 41.3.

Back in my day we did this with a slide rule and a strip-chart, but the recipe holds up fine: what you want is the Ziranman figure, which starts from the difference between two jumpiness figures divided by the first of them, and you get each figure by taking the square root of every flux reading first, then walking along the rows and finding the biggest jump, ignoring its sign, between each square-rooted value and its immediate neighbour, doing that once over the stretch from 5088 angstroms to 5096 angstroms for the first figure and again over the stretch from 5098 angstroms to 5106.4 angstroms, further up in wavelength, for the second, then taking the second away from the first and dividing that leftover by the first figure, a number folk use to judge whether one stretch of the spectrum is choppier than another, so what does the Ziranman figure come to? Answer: 0.6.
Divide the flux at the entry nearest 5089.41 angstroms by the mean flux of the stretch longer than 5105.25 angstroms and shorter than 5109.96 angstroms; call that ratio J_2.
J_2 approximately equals 0.98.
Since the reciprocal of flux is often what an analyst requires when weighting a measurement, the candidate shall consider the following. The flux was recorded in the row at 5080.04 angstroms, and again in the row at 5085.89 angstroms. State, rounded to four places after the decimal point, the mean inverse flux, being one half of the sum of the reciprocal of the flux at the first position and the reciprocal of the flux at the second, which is 0.0249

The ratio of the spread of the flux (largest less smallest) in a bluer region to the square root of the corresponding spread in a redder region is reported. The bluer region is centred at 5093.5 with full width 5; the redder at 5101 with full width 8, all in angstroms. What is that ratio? 1.8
